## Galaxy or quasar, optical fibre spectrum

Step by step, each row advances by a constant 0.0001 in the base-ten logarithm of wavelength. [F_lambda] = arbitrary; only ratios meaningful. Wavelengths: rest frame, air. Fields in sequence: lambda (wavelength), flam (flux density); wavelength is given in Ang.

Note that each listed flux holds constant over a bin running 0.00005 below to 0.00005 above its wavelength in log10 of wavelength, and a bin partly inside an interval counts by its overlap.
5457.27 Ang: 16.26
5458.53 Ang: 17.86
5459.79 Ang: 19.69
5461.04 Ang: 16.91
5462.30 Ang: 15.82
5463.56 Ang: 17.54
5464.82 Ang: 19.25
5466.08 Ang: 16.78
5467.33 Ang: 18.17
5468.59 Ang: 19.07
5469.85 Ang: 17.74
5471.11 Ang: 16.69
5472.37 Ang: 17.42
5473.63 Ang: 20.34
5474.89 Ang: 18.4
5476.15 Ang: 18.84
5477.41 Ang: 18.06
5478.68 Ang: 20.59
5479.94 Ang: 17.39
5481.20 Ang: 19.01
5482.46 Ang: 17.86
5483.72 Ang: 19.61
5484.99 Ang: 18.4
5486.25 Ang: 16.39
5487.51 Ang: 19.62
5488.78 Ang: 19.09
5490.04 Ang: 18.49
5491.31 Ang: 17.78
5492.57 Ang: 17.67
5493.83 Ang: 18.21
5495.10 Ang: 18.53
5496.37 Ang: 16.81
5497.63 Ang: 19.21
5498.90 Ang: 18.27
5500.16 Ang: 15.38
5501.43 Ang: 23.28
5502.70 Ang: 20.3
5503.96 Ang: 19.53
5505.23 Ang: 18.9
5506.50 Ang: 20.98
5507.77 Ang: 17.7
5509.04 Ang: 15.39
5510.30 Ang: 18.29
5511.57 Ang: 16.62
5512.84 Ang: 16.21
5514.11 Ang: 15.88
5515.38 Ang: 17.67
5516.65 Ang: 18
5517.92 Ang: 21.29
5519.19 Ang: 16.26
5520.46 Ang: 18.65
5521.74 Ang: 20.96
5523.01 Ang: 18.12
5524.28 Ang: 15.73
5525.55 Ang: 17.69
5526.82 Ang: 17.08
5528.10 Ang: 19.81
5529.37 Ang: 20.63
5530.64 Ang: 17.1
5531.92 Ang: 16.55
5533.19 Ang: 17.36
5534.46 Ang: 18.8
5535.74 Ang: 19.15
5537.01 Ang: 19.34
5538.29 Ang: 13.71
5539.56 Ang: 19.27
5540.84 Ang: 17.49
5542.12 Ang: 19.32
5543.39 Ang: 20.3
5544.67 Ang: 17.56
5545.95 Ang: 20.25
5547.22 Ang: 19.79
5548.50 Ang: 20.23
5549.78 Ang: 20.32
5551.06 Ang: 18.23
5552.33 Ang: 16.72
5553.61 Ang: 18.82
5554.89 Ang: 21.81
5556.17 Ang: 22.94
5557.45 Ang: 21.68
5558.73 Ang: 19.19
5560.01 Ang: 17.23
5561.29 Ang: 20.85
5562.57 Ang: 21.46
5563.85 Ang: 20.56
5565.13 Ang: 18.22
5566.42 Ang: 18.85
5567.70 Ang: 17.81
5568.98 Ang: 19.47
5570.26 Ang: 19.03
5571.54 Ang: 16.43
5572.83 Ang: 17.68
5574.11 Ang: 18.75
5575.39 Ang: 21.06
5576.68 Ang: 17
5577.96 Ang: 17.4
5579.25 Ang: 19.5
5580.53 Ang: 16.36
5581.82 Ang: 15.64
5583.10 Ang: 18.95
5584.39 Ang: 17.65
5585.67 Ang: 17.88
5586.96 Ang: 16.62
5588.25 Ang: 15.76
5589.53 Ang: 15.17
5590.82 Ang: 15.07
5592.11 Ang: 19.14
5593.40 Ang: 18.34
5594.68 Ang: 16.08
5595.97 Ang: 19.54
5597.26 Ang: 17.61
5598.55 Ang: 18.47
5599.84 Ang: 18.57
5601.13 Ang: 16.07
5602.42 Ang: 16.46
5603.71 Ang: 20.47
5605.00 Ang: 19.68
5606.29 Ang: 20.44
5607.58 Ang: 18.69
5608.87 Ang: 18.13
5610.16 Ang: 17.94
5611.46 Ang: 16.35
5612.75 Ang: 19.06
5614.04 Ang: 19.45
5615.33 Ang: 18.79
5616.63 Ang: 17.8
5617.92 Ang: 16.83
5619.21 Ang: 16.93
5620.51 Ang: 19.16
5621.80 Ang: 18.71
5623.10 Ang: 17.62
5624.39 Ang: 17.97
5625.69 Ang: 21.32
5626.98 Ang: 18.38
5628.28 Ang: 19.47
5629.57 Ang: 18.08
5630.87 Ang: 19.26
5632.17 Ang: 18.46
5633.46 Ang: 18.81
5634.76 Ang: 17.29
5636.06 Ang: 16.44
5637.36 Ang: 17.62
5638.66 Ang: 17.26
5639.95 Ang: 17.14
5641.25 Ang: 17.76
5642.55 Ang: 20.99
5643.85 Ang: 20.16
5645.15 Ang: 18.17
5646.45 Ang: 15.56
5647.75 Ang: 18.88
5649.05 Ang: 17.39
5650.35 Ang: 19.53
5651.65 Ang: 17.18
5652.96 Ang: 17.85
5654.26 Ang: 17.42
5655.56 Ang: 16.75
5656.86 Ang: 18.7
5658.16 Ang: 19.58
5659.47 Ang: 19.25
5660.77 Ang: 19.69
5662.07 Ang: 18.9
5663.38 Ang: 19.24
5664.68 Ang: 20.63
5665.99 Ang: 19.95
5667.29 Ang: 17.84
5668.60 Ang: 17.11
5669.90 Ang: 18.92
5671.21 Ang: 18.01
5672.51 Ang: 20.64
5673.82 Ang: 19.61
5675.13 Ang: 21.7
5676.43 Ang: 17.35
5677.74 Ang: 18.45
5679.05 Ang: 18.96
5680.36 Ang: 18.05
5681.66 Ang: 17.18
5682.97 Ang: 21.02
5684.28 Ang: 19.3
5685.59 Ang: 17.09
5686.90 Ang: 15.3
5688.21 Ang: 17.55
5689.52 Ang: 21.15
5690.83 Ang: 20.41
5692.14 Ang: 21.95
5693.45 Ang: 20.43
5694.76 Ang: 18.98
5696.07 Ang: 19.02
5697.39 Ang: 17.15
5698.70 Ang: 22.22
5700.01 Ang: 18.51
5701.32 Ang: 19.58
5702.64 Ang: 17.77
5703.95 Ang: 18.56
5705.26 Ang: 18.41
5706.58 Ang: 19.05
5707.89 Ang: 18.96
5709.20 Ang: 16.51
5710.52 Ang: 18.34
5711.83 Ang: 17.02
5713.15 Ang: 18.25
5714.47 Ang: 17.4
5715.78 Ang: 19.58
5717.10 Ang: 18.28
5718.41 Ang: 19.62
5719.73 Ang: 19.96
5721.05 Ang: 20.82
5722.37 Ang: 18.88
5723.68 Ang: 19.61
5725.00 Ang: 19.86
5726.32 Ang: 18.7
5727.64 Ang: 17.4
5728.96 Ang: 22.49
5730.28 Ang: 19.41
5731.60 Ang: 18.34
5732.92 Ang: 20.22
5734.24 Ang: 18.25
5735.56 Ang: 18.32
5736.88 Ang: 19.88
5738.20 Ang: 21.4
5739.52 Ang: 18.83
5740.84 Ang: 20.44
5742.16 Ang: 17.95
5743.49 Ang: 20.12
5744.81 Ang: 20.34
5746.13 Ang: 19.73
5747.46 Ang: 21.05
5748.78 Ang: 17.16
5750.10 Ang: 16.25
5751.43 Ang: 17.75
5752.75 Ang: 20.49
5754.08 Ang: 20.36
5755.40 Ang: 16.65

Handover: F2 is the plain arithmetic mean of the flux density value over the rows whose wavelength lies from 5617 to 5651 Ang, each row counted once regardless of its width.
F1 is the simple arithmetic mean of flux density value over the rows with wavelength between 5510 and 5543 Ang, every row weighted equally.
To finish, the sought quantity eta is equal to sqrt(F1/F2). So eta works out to 0.99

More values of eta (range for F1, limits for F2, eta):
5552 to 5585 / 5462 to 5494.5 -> 1.02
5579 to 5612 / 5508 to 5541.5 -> 1.00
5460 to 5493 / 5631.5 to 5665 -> 1.00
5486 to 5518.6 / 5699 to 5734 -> 0.98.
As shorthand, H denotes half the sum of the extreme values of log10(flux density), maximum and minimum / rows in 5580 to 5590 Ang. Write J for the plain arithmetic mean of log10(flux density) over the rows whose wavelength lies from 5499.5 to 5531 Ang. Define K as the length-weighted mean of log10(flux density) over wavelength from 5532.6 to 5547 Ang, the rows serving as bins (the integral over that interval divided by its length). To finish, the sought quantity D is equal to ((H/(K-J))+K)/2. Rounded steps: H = 1.23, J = 1.26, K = 1.26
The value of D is 139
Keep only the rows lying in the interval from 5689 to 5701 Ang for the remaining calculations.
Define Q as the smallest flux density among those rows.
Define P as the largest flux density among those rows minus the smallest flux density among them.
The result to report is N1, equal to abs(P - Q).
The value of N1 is 12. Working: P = 5.1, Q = 17.15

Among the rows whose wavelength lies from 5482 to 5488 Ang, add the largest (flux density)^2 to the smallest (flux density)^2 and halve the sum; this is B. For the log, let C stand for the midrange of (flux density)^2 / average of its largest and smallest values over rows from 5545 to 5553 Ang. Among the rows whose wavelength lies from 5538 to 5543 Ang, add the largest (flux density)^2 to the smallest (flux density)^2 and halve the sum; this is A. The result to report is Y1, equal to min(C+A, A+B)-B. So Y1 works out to 281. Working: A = 281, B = 327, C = 346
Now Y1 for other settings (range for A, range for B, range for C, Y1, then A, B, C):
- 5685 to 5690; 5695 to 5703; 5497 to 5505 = 336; 341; 394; 389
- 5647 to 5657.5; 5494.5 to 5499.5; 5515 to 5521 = 331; 331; 326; 359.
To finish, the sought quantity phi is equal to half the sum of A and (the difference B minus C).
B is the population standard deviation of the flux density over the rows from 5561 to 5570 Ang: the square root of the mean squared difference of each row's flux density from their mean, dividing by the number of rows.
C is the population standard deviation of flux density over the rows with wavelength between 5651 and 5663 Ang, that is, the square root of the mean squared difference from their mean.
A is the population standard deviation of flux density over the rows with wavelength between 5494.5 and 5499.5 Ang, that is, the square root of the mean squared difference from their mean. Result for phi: 0.57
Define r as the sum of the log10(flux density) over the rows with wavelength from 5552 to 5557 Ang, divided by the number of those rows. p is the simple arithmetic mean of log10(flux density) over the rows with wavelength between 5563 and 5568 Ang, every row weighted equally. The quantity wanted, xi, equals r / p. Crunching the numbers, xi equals 1.02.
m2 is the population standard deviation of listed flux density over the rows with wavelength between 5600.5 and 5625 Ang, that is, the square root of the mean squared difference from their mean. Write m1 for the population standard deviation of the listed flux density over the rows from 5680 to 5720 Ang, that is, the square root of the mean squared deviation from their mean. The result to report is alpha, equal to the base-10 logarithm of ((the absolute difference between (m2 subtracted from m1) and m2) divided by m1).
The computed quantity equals -0.19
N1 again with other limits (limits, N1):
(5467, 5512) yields 7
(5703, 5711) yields 14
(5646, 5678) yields 9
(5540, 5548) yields 15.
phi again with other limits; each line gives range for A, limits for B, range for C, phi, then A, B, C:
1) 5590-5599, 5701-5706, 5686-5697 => 0.08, 1.51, 0.65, 2.0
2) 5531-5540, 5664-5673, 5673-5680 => 0.90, 1.92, 1.32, 1.4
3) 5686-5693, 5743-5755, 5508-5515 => 1.56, 2.48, 1.63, 1.0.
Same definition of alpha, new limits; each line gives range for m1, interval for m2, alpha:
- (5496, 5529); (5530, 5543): -0.15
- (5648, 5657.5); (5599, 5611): 0.36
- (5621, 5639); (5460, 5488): 0.07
